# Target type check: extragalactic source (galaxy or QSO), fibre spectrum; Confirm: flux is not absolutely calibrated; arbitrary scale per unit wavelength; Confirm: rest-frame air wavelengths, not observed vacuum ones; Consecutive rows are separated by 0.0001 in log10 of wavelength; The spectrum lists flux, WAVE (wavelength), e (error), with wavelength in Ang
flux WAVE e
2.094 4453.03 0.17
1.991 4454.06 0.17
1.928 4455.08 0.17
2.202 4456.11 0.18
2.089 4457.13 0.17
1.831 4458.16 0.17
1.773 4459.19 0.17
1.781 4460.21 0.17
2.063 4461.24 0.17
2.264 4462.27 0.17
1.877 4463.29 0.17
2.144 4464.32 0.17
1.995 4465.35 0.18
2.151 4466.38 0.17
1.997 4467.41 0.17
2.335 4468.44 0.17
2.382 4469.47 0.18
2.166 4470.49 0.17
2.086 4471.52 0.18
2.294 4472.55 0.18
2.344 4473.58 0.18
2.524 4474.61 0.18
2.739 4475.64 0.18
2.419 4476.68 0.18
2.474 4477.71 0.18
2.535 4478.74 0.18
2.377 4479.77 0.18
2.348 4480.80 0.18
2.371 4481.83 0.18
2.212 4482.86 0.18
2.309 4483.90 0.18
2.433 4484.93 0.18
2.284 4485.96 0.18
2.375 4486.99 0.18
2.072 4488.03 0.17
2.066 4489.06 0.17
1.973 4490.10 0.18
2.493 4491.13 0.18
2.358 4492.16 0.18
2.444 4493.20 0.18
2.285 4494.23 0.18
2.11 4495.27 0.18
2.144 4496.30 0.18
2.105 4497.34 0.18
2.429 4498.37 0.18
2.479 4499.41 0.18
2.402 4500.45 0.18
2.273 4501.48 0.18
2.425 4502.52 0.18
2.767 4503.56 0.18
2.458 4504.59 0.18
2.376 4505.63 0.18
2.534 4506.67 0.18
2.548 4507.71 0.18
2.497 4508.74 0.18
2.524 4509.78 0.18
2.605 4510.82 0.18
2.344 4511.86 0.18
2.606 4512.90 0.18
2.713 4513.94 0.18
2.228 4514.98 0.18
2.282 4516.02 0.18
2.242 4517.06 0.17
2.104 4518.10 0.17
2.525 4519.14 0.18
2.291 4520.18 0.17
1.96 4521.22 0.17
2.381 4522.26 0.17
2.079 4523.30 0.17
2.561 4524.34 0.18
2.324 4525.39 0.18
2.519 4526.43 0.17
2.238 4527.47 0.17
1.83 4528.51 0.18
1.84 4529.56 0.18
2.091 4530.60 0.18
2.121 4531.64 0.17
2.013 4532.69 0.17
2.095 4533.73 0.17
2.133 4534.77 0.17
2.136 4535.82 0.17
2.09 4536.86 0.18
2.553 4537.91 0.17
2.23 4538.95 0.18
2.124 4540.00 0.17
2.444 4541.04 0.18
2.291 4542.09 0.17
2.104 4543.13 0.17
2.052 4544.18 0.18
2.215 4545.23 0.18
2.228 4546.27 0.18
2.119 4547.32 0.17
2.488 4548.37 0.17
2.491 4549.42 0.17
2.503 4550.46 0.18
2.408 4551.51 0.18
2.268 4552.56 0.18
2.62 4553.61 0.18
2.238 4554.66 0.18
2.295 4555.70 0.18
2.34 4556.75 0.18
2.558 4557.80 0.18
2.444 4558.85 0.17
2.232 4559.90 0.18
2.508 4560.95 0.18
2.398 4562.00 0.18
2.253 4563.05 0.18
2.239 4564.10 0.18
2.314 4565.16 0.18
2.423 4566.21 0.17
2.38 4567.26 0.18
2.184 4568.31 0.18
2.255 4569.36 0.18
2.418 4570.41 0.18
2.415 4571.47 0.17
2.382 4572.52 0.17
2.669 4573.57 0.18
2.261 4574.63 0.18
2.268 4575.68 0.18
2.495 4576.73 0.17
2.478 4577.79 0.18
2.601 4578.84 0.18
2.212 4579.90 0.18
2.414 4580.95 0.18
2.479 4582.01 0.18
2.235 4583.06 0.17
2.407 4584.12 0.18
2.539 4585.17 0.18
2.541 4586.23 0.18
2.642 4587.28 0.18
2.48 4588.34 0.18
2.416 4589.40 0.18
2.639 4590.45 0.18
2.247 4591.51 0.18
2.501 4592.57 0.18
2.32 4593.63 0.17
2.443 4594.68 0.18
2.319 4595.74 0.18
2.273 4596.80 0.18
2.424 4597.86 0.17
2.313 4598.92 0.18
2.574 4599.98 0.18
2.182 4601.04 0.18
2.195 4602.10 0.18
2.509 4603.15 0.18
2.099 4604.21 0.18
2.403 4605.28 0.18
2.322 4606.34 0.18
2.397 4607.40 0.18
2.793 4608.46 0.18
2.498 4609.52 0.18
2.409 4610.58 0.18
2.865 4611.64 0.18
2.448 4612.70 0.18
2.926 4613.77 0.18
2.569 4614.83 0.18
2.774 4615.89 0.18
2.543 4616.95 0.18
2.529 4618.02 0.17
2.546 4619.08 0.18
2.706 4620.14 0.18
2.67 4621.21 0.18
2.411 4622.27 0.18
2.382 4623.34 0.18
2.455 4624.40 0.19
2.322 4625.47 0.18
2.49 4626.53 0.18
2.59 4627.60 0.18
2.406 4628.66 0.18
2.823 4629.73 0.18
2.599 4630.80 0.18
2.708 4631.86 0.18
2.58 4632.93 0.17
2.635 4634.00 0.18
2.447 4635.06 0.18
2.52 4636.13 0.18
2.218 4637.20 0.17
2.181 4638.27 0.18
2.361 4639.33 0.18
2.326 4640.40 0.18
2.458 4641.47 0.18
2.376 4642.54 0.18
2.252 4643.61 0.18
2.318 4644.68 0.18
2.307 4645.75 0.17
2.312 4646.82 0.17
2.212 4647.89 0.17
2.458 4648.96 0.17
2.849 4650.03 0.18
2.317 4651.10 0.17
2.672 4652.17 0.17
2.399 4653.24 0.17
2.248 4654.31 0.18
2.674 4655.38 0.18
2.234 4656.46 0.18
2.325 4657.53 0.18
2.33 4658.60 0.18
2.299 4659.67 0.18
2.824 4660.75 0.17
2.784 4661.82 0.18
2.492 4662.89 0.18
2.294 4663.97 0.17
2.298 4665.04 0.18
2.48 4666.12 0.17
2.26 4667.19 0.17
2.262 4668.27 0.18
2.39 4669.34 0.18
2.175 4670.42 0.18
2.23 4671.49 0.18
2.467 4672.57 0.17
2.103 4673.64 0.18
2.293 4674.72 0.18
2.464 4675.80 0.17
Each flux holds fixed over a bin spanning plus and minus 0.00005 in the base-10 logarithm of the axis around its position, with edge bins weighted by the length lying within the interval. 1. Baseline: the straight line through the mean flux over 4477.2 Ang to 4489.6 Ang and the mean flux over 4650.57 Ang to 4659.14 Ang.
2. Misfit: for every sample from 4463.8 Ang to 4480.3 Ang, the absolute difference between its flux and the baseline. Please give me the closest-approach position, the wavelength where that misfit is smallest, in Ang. 4468.44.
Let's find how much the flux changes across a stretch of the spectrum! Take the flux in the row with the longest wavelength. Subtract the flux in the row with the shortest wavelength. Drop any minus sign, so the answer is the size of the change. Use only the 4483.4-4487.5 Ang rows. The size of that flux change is 0.07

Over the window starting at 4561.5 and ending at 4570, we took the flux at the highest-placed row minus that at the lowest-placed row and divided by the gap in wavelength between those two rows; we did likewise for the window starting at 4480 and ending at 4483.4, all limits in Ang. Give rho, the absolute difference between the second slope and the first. 0.047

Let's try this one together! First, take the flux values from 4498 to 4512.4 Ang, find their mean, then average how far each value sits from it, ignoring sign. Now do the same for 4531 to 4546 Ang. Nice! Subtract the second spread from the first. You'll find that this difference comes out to -0.03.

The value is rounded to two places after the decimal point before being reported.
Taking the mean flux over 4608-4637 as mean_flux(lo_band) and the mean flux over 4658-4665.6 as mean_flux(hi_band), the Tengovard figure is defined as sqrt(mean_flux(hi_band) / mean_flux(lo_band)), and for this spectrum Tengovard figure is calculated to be 0.98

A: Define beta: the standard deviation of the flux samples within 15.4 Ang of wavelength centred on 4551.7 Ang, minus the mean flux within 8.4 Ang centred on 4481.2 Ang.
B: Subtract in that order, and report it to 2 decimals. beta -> -2.22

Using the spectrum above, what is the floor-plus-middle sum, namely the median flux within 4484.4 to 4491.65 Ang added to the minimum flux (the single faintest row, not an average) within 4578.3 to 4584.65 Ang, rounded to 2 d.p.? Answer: 4.50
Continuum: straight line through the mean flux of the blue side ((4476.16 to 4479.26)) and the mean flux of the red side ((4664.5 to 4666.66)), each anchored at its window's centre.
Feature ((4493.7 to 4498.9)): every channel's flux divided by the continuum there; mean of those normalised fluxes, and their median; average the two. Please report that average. 0.88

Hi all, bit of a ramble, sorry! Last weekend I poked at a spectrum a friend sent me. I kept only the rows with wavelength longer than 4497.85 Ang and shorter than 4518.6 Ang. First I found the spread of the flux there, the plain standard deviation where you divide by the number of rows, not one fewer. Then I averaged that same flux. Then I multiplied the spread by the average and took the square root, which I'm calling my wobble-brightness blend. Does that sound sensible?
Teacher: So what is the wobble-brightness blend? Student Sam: 0.63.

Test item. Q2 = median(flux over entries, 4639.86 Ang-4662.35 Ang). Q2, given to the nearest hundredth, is 2.33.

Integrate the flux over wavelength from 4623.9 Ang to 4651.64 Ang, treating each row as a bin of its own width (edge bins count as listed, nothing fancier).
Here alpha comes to 67.8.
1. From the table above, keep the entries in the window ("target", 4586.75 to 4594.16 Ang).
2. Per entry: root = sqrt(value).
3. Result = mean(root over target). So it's 1.57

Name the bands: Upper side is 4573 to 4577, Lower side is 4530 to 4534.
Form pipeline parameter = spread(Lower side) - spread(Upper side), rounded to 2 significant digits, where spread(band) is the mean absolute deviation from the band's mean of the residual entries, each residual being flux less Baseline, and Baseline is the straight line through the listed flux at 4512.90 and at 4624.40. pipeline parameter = -0.13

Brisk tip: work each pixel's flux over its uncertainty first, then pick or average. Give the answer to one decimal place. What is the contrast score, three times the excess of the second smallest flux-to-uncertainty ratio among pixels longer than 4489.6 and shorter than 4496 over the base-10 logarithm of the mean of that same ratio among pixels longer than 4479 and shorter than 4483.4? 31.8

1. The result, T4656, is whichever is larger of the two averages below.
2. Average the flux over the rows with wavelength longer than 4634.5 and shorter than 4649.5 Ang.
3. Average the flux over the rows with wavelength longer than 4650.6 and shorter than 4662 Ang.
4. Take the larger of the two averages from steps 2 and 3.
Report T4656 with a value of 2.46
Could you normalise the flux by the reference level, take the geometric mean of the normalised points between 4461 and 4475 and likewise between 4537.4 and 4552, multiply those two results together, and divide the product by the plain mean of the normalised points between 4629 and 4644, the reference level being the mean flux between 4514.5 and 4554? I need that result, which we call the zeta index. 0.91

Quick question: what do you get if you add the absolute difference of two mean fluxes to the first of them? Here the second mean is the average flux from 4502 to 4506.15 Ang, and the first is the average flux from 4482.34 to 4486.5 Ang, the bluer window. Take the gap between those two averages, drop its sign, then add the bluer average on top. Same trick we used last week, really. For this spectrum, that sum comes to 2.51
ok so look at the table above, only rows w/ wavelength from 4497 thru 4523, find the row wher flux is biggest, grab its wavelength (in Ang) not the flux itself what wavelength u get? 4503.56 Ang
